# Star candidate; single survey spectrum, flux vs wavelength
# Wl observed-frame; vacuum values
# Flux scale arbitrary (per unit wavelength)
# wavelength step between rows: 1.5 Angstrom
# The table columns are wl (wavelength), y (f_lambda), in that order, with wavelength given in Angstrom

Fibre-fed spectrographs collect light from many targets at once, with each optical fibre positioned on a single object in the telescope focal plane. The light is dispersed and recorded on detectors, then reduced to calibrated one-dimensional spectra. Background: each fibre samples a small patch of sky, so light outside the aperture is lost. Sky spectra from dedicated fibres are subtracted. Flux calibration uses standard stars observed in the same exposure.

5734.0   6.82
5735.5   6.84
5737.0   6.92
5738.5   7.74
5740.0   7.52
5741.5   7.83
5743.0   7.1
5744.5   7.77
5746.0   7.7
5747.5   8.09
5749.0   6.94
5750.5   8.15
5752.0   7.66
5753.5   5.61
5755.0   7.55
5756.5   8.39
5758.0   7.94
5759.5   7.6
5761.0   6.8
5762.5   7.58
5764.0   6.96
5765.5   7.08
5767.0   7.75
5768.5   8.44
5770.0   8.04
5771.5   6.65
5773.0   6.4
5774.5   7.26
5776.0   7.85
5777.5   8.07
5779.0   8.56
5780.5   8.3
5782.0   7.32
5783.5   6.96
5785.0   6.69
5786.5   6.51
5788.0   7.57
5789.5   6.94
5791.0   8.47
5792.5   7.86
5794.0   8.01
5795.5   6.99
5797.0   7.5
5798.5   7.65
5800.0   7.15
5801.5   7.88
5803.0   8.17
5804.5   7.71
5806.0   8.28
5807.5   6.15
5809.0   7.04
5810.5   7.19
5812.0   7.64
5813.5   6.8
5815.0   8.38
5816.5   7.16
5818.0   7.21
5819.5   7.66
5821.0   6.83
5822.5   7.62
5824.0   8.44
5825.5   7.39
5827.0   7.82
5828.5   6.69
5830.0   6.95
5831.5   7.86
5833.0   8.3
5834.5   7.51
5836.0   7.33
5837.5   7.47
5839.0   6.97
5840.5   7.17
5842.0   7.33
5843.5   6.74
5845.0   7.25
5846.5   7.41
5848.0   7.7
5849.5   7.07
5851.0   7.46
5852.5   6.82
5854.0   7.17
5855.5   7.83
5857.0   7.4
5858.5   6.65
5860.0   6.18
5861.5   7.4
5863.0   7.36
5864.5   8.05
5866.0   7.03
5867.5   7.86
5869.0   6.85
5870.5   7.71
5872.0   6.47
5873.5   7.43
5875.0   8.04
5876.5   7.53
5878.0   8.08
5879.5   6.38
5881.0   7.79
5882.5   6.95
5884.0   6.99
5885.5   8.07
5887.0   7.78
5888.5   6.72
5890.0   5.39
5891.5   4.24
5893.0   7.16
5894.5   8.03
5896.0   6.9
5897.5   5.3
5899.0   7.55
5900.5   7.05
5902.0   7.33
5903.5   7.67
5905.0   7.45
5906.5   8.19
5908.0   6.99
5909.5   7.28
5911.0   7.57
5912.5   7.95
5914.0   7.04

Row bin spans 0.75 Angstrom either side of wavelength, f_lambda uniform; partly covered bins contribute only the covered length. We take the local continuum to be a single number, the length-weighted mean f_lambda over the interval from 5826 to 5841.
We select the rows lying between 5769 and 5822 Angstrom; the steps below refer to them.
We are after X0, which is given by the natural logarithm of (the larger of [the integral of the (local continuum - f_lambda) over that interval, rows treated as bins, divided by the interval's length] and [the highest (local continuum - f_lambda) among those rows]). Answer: 0.2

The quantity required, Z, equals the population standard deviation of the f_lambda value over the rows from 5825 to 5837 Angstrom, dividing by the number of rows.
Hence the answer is 0.48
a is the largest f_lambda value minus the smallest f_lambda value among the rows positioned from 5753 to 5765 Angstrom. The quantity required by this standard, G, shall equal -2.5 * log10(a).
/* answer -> -1.1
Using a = 2.8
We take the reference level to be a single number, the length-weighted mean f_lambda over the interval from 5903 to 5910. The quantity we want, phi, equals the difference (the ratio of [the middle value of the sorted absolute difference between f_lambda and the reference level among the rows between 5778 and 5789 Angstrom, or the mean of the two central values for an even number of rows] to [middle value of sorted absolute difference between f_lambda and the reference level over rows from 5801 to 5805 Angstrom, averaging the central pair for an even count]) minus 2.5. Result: -0.34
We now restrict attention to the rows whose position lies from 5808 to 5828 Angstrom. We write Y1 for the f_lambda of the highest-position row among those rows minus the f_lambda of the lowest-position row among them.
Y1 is 0.8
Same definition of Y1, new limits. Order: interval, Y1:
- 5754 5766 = -0.5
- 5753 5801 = 1.5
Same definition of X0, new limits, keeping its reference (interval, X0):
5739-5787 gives 0.6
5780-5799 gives -0.1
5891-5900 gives 1.2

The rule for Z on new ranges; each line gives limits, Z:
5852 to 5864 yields 0.49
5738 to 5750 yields 0.36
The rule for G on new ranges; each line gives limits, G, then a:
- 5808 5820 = -0.5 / 1.6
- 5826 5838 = -0.5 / 1.6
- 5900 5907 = -0.1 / 1.1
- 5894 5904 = -1.1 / 2.7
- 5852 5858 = 0.0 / 1.0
